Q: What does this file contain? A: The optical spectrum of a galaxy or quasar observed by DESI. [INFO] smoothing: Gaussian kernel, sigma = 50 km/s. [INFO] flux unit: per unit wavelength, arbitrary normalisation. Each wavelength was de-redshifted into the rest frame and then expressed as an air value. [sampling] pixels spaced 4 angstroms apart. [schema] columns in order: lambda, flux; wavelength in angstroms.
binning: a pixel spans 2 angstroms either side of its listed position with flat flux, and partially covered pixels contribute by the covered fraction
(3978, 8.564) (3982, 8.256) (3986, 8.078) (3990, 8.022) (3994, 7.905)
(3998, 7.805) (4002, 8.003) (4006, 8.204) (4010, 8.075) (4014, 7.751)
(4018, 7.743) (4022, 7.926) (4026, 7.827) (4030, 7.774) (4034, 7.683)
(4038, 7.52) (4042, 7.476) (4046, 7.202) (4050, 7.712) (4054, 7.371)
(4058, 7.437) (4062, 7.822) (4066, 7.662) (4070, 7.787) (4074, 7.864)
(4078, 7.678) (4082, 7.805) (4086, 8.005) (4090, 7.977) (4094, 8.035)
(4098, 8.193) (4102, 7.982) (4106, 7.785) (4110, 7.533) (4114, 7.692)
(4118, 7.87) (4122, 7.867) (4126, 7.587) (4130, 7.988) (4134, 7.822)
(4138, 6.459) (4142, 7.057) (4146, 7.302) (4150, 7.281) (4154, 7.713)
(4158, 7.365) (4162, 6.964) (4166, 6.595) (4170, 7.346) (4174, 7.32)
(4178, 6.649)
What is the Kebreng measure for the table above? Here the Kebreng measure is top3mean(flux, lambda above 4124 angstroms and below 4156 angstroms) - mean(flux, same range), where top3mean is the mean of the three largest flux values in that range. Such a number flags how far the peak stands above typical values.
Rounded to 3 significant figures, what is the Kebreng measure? 0.440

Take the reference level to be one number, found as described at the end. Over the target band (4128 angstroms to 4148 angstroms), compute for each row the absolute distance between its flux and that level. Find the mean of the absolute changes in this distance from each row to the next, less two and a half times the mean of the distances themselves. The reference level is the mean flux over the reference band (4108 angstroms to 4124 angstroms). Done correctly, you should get -0.81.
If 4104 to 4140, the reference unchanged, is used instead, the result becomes -0.41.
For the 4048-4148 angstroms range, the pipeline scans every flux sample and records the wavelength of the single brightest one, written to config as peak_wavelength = 4098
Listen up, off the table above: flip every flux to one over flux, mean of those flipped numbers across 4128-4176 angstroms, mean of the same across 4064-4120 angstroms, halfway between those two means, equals 0.133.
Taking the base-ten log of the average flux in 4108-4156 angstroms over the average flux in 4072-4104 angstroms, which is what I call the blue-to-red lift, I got -0.024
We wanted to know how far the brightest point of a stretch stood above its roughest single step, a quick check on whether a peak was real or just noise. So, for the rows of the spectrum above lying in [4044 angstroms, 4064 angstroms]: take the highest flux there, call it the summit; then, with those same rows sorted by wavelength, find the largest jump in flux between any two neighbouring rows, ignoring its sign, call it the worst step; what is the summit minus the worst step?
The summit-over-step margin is 7.31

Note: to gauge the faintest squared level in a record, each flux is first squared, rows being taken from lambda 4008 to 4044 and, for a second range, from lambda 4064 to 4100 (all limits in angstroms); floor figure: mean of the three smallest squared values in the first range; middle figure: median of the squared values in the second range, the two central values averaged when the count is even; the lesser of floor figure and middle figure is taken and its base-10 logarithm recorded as 1.76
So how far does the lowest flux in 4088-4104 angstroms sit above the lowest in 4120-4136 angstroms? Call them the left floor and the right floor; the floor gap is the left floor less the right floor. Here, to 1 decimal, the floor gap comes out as 0.4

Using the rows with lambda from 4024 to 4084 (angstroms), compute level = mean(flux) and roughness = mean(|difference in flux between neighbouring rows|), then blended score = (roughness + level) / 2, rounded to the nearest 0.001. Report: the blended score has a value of 3.914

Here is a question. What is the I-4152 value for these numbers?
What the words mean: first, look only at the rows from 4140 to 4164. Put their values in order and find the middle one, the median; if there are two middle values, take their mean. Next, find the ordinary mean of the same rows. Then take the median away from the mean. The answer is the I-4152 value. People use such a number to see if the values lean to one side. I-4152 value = -0.01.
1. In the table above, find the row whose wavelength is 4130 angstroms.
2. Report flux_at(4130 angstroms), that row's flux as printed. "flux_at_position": 7.988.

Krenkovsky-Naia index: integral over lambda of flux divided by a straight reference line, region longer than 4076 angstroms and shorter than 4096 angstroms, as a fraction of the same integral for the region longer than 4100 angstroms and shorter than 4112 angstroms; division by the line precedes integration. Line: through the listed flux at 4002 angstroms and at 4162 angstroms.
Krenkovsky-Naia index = 1.7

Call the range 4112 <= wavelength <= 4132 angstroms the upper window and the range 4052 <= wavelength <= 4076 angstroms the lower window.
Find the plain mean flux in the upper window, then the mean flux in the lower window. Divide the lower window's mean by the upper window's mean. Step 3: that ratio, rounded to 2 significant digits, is 0.98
